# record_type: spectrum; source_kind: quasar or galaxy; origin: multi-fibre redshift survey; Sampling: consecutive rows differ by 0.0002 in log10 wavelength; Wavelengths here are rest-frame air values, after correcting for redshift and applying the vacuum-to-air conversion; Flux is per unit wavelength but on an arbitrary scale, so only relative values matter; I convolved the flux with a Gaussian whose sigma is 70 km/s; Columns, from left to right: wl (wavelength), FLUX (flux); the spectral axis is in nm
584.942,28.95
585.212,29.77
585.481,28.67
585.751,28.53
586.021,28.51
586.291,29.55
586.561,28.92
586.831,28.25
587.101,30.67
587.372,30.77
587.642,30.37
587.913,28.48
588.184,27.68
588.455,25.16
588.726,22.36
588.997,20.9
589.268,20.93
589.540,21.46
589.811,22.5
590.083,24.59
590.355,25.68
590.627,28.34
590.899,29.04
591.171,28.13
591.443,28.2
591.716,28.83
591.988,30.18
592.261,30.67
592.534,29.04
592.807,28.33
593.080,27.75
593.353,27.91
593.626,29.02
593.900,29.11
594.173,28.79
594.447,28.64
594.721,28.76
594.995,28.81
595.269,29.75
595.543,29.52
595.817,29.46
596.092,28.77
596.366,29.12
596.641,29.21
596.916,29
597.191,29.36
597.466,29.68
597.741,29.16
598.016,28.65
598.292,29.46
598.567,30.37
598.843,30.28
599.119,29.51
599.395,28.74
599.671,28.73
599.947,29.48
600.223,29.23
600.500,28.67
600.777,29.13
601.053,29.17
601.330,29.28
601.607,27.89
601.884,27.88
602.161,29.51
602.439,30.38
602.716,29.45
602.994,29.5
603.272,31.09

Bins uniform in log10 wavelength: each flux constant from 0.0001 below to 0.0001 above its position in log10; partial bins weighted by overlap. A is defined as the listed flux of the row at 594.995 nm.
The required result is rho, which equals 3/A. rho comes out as 0.104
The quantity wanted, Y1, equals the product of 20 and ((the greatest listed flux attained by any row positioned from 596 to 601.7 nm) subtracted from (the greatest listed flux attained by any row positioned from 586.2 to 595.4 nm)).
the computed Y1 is 8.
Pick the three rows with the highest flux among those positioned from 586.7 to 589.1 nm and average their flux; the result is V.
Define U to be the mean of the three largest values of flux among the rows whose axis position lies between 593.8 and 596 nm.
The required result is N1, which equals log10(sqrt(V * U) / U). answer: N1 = 0.007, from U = 29.58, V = 30.6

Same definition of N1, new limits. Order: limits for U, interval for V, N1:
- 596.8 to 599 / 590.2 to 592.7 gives -0.001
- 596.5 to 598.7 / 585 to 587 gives -0.003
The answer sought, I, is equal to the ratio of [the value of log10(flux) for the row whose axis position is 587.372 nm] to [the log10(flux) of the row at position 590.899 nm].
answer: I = 1.02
